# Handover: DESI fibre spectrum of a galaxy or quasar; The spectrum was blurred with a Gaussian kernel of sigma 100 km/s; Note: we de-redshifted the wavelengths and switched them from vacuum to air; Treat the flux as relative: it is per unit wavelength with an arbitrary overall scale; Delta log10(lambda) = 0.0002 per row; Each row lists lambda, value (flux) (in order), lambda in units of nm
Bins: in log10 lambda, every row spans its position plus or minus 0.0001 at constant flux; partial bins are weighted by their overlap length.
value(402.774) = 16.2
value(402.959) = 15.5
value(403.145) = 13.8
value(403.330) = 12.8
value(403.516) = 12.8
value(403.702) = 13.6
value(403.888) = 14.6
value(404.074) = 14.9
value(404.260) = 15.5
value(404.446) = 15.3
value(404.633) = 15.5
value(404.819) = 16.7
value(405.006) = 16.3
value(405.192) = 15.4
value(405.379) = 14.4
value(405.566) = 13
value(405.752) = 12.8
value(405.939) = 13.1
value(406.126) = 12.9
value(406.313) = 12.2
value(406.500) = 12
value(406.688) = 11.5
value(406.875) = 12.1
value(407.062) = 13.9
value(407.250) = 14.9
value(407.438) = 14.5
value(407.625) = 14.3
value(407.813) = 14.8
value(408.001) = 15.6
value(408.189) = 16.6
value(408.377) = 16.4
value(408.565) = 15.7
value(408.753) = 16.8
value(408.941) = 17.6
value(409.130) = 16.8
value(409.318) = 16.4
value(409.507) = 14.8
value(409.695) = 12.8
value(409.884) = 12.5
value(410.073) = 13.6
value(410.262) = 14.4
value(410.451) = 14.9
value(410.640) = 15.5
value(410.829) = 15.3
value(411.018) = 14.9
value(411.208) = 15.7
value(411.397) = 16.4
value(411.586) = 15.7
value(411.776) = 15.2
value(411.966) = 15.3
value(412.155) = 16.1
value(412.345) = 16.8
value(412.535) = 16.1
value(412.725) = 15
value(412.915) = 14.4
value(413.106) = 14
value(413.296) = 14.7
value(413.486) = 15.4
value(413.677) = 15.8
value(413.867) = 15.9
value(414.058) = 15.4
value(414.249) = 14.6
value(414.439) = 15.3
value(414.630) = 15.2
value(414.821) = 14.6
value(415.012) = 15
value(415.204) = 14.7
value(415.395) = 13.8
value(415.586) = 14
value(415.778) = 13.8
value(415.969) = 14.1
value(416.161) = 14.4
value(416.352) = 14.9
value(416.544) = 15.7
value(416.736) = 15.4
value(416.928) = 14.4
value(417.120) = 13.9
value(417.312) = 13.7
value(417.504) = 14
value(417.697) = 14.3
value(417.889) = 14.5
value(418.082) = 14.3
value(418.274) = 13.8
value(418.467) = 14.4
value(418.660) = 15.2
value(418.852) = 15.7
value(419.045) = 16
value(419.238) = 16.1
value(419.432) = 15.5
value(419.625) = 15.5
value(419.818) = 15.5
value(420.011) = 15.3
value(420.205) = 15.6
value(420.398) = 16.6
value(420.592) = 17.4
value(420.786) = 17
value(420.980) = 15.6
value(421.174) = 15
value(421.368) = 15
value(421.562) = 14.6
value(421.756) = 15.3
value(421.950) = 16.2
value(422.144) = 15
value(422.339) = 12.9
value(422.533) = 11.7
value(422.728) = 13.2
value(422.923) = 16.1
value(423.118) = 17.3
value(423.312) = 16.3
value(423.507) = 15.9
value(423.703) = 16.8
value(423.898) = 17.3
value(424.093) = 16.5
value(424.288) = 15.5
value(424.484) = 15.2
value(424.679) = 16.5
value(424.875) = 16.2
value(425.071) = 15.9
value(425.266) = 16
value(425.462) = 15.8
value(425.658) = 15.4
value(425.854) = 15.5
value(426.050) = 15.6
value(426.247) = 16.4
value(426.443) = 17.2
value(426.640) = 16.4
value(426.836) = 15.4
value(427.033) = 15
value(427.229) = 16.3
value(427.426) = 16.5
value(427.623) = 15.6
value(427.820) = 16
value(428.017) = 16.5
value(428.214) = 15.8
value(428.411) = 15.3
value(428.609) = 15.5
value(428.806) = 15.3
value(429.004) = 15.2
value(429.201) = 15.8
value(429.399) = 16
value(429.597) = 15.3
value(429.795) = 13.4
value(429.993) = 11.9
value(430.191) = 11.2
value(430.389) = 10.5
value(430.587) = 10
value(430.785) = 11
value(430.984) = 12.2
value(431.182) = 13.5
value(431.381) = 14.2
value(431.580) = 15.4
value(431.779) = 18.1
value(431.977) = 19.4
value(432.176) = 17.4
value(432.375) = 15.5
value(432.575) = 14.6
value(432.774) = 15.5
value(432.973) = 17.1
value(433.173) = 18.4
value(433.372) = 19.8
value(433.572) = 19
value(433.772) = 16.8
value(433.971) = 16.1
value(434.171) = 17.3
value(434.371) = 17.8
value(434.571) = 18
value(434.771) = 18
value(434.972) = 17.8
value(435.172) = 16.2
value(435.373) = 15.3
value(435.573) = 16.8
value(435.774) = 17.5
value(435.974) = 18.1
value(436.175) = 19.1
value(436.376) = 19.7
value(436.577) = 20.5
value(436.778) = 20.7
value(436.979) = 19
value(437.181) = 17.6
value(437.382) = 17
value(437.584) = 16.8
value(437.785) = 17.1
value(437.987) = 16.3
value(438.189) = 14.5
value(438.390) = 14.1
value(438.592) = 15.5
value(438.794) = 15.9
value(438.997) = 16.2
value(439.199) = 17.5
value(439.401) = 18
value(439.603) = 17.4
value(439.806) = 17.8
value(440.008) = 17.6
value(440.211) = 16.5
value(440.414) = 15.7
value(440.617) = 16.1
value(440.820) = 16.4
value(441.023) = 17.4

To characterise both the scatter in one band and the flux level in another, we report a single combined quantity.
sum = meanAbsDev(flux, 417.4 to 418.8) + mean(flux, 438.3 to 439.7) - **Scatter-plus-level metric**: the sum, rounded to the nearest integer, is 17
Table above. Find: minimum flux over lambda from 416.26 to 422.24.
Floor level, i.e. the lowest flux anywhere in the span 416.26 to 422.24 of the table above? 13.7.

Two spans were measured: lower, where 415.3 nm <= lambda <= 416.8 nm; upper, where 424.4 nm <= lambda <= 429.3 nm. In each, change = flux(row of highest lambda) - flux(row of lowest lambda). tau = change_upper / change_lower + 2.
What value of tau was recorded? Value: 2.4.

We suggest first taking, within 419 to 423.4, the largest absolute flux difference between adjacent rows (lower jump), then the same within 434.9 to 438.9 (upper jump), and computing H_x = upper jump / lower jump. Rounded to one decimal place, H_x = 0.6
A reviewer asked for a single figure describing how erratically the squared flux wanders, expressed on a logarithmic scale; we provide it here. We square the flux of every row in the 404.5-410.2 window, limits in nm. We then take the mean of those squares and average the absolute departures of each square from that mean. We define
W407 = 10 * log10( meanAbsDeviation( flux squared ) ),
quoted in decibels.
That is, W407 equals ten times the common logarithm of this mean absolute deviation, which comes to 16.4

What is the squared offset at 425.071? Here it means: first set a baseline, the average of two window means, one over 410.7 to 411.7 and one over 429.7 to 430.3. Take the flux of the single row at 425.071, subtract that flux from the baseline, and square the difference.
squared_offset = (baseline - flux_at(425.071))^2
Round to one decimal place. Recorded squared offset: 4.1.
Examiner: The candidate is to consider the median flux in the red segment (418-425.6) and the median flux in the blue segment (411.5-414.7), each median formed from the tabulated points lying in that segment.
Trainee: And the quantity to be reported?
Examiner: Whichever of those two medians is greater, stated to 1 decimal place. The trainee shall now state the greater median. 15.6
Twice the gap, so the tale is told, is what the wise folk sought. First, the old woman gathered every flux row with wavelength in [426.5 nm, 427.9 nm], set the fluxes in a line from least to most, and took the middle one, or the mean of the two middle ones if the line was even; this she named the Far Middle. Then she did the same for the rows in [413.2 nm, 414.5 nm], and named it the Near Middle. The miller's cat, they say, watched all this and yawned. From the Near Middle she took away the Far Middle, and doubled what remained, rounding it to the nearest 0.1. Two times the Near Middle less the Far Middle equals -1.2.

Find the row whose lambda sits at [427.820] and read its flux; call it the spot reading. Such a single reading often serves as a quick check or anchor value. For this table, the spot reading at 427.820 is 16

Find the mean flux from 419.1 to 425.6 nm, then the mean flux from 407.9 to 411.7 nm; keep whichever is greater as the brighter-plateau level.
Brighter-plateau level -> 15.6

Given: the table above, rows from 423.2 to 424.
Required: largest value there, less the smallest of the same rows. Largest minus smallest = 1.4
